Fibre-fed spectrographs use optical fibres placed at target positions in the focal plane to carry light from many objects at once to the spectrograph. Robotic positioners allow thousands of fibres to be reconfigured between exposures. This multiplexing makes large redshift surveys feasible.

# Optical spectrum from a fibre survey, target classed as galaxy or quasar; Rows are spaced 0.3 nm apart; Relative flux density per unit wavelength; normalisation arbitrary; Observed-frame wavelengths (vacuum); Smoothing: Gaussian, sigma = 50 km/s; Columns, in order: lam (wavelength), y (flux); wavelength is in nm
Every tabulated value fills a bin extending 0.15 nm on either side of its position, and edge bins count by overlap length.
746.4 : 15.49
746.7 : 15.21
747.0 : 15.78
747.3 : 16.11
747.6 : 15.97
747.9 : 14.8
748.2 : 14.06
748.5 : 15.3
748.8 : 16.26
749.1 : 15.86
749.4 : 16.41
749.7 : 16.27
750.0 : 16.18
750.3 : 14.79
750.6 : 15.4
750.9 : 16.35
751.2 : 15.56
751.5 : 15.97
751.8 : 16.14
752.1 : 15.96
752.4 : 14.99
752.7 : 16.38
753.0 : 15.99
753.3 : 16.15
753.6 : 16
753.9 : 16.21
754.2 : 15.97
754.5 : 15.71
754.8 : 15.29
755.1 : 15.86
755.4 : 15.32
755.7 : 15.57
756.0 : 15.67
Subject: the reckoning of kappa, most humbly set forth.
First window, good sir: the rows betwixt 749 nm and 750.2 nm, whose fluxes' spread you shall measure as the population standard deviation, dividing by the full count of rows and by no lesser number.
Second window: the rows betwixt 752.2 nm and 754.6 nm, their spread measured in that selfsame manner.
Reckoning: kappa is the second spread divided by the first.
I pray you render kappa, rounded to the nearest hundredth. 1.97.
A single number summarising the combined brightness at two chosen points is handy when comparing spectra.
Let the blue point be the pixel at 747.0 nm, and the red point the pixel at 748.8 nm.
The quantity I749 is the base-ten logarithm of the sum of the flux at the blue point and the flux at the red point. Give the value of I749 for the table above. 1.51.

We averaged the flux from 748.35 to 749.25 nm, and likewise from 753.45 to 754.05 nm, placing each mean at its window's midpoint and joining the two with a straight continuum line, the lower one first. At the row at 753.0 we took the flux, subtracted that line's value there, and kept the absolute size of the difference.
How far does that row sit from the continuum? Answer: 0.070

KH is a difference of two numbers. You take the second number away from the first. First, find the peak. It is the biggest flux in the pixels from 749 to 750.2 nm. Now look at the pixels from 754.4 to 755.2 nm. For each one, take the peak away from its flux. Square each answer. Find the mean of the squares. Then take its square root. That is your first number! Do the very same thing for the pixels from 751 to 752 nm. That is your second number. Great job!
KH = 0.3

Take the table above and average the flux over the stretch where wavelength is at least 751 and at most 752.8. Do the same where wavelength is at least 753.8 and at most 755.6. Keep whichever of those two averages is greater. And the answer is 15.8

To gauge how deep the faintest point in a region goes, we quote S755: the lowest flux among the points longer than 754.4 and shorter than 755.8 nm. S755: 15.29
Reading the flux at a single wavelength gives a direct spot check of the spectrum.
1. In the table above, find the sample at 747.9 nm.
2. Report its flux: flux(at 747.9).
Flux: 14.8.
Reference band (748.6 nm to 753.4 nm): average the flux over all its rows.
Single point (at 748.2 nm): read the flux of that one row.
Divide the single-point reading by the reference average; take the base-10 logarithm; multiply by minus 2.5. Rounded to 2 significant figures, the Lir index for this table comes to 0.13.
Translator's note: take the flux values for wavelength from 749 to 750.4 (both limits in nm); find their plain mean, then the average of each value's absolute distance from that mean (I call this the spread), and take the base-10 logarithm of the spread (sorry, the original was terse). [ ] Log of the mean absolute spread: -0.34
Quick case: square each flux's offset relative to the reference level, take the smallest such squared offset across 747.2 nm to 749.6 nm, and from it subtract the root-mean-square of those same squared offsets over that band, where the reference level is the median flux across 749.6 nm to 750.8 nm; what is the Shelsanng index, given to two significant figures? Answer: -1.1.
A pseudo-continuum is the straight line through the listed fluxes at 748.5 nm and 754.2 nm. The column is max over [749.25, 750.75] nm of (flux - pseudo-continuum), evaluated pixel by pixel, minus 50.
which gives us -49.0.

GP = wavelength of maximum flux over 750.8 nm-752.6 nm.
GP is 750.9 nm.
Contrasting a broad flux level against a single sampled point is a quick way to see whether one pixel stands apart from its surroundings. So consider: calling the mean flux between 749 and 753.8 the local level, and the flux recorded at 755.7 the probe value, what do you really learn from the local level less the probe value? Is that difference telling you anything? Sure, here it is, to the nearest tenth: 0.3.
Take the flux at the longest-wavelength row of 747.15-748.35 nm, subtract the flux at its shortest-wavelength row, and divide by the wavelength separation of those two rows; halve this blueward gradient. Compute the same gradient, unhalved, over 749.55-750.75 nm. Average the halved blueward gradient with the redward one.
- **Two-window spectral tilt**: -1.1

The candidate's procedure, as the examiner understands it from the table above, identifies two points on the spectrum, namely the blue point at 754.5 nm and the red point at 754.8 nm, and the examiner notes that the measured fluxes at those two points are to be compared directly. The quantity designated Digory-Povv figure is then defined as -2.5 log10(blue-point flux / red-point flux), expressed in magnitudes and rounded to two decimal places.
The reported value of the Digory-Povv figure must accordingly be -0.03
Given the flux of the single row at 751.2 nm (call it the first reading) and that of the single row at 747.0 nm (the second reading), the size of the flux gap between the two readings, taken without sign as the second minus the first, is 0.22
